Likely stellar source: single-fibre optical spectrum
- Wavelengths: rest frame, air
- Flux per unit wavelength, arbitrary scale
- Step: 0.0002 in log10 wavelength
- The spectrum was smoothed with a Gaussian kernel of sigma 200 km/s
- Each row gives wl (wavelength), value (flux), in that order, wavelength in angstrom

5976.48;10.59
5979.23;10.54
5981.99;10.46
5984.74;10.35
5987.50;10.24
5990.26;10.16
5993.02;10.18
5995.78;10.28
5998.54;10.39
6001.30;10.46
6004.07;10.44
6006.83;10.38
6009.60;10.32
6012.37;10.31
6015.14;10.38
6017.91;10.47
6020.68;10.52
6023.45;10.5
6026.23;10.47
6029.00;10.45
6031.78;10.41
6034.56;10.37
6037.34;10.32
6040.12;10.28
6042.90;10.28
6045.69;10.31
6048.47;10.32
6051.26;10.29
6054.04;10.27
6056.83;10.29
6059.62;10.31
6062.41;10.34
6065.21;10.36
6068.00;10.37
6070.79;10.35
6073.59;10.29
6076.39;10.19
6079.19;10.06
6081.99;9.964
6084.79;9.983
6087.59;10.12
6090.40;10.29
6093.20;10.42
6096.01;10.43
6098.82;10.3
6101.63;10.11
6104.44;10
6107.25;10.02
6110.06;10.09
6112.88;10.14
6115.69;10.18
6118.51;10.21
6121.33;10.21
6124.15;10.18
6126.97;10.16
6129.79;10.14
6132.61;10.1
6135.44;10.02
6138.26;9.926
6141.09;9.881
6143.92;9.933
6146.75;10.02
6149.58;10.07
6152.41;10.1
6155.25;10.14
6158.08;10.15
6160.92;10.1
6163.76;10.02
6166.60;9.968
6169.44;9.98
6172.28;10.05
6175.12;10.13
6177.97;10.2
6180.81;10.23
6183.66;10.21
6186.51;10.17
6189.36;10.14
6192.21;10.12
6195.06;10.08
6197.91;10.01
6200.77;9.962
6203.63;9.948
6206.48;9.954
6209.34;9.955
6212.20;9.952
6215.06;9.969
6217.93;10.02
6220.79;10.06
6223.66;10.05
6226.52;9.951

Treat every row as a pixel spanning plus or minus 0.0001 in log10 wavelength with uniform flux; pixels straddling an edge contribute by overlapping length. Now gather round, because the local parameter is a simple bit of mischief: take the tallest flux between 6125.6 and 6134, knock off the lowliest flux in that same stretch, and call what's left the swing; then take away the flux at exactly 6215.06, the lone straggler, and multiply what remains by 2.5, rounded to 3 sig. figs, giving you -24.8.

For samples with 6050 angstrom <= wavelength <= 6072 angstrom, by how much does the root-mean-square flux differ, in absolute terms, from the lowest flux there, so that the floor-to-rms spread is 0.05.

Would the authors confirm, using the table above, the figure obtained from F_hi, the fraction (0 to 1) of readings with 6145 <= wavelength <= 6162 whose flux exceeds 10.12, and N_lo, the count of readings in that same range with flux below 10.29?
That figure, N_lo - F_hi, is 5.7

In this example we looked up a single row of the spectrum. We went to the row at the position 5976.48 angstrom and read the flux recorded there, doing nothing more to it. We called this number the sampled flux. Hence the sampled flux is 10.59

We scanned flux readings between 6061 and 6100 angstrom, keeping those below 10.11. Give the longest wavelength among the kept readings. 6084.79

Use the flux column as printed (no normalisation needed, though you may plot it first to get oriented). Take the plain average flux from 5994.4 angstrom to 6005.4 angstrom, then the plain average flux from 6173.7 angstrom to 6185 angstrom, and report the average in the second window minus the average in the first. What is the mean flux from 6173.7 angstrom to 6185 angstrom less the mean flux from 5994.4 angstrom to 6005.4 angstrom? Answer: -0.20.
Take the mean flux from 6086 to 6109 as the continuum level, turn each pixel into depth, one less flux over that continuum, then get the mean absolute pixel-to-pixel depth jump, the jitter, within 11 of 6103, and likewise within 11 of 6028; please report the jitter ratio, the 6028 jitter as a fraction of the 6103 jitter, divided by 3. 0.14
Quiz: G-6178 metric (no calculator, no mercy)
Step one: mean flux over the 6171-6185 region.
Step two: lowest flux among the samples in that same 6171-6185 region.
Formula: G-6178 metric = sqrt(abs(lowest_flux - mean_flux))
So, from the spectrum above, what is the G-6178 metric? 0.34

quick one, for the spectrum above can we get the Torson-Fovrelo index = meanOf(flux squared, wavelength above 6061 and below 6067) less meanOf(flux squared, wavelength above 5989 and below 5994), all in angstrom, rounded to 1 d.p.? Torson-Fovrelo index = 3.7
